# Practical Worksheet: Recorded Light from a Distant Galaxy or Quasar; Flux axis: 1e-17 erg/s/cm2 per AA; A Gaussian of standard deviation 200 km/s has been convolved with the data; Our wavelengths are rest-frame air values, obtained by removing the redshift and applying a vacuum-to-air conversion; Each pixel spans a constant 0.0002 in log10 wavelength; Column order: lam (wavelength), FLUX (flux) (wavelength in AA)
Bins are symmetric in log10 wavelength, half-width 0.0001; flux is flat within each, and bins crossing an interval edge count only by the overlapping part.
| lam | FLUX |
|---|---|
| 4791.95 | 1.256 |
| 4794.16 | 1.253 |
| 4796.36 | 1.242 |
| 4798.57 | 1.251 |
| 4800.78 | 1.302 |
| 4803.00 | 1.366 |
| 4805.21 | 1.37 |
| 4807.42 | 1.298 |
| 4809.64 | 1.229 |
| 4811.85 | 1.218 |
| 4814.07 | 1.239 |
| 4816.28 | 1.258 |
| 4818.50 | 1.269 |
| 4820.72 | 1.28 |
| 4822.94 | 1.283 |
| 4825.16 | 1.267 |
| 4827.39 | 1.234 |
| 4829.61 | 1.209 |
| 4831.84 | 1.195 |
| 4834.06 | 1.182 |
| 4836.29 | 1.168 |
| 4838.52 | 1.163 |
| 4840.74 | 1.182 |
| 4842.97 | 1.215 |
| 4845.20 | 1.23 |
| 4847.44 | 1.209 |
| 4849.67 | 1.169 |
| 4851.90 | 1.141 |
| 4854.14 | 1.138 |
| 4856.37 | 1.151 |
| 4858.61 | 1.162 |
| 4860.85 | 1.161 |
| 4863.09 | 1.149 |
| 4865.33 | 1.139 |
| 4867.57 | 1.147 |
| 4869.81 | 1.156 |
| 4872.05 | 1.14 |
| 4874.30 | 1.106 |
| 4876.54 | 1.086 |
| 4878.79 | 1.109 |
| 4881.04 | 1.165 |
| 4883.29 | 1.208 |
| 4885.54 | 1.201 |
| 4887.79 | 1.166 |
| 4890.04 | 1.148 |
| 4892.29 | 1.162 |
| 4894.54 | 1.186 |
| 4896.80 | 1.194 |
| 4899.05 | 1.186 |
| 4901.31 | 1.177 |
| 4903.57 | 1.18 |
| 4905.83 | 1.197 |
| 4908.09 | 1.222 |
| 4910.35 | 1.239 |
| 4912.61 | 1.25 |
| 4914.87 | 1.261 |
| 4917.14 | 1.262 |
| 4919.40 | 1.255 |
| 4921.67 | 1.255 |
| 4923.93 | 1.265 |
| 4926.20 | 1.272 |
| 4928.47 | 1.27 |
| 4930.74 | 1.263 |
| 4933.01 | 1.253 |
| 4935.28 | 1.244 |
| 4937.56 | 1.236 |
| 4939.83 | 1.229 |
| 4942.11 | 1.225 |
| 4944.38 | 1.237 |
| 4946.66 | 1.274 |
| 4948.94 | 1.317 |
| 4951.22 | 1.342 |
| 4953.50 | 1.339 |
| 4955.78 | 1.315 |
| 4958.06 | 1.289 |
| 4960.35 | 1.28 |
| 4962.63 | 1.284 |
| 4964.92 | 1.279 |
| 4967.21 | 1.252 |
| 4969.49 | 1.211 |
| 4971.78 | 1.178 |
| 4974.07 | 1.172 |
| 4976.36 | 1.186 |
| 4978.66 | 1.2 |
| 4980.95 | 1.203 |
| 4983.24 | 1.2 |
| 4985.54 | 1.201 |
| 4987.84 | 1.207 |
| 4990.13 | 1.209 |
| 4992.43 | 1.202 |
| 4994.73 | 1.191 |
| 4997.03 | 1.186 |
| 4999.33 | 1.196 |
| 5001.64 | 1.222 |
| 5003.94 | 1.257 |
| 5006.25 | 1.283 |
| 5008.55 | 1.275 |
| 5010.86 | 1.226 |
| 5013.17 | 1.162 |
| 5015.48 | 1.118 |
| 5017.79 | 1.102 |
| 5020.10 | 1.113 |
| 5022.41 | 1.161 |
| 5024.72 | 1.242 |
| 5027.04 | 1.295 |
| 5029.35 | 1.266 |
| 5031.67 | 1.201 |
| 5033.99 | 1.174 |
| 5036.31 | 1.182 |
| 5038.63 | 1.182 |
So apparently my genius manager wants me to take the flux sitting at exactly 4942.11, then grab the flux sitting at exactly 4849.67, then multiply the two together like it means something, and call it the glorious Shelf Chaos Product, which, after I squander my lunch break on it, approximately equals 1.43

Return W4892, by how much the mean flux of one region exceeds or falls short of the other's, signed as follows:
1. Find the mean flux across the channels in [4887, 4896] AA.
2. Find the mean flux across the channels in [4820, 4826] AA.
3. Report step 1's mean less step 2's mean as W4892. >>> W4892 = -0.111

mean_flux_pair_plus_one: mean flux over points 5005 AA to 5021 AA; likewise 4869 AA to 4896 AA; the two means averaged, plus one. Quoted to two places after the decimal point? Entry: 2.17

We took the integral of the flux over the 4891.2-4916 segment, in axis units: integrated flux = 29.9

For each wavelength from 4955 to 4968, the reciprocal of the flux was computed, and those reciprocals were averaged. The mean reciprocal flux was 0.779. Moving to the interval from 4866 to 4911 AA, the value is 0.857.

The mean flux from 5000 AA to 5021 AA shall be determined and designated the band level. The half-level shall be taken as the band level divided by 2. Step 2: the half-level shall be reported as 0.598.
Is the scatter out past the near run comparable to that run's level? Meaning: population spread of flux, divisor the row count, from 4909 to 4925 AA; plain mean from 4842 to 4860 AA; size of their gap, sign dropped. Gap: 1.17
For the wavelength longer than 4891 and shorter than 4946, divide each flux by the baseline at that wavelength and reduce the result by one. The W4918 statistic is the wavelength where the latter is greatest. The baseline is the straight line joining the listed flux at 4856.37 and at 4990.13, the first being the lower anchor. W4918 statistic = 4926.20 AA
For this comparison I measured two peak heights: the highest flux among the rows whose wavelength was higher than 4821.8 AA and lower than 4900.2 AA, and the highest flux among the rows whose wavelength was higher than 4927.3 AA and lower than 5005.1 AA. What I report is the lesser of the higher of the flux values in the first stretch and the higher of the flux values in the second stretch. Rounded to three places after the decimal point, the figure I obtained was 1.283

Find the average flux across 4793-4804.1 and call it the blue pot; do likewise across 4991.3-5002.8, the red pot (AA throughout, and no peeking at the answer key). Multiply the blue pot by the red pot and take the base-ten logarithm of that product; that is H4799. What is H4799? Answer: 0.187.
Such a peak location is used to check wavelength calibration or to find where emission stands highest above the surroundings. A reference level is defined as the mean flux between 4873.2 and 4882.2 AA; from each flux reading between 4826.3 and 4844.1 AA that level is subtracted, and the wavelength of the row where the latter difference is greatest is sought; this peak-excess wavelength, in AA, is 4827.39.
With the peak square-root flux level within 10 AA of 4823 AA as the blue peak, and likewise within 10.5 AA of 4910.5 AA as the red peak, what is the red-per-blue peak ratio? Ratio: 0.99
